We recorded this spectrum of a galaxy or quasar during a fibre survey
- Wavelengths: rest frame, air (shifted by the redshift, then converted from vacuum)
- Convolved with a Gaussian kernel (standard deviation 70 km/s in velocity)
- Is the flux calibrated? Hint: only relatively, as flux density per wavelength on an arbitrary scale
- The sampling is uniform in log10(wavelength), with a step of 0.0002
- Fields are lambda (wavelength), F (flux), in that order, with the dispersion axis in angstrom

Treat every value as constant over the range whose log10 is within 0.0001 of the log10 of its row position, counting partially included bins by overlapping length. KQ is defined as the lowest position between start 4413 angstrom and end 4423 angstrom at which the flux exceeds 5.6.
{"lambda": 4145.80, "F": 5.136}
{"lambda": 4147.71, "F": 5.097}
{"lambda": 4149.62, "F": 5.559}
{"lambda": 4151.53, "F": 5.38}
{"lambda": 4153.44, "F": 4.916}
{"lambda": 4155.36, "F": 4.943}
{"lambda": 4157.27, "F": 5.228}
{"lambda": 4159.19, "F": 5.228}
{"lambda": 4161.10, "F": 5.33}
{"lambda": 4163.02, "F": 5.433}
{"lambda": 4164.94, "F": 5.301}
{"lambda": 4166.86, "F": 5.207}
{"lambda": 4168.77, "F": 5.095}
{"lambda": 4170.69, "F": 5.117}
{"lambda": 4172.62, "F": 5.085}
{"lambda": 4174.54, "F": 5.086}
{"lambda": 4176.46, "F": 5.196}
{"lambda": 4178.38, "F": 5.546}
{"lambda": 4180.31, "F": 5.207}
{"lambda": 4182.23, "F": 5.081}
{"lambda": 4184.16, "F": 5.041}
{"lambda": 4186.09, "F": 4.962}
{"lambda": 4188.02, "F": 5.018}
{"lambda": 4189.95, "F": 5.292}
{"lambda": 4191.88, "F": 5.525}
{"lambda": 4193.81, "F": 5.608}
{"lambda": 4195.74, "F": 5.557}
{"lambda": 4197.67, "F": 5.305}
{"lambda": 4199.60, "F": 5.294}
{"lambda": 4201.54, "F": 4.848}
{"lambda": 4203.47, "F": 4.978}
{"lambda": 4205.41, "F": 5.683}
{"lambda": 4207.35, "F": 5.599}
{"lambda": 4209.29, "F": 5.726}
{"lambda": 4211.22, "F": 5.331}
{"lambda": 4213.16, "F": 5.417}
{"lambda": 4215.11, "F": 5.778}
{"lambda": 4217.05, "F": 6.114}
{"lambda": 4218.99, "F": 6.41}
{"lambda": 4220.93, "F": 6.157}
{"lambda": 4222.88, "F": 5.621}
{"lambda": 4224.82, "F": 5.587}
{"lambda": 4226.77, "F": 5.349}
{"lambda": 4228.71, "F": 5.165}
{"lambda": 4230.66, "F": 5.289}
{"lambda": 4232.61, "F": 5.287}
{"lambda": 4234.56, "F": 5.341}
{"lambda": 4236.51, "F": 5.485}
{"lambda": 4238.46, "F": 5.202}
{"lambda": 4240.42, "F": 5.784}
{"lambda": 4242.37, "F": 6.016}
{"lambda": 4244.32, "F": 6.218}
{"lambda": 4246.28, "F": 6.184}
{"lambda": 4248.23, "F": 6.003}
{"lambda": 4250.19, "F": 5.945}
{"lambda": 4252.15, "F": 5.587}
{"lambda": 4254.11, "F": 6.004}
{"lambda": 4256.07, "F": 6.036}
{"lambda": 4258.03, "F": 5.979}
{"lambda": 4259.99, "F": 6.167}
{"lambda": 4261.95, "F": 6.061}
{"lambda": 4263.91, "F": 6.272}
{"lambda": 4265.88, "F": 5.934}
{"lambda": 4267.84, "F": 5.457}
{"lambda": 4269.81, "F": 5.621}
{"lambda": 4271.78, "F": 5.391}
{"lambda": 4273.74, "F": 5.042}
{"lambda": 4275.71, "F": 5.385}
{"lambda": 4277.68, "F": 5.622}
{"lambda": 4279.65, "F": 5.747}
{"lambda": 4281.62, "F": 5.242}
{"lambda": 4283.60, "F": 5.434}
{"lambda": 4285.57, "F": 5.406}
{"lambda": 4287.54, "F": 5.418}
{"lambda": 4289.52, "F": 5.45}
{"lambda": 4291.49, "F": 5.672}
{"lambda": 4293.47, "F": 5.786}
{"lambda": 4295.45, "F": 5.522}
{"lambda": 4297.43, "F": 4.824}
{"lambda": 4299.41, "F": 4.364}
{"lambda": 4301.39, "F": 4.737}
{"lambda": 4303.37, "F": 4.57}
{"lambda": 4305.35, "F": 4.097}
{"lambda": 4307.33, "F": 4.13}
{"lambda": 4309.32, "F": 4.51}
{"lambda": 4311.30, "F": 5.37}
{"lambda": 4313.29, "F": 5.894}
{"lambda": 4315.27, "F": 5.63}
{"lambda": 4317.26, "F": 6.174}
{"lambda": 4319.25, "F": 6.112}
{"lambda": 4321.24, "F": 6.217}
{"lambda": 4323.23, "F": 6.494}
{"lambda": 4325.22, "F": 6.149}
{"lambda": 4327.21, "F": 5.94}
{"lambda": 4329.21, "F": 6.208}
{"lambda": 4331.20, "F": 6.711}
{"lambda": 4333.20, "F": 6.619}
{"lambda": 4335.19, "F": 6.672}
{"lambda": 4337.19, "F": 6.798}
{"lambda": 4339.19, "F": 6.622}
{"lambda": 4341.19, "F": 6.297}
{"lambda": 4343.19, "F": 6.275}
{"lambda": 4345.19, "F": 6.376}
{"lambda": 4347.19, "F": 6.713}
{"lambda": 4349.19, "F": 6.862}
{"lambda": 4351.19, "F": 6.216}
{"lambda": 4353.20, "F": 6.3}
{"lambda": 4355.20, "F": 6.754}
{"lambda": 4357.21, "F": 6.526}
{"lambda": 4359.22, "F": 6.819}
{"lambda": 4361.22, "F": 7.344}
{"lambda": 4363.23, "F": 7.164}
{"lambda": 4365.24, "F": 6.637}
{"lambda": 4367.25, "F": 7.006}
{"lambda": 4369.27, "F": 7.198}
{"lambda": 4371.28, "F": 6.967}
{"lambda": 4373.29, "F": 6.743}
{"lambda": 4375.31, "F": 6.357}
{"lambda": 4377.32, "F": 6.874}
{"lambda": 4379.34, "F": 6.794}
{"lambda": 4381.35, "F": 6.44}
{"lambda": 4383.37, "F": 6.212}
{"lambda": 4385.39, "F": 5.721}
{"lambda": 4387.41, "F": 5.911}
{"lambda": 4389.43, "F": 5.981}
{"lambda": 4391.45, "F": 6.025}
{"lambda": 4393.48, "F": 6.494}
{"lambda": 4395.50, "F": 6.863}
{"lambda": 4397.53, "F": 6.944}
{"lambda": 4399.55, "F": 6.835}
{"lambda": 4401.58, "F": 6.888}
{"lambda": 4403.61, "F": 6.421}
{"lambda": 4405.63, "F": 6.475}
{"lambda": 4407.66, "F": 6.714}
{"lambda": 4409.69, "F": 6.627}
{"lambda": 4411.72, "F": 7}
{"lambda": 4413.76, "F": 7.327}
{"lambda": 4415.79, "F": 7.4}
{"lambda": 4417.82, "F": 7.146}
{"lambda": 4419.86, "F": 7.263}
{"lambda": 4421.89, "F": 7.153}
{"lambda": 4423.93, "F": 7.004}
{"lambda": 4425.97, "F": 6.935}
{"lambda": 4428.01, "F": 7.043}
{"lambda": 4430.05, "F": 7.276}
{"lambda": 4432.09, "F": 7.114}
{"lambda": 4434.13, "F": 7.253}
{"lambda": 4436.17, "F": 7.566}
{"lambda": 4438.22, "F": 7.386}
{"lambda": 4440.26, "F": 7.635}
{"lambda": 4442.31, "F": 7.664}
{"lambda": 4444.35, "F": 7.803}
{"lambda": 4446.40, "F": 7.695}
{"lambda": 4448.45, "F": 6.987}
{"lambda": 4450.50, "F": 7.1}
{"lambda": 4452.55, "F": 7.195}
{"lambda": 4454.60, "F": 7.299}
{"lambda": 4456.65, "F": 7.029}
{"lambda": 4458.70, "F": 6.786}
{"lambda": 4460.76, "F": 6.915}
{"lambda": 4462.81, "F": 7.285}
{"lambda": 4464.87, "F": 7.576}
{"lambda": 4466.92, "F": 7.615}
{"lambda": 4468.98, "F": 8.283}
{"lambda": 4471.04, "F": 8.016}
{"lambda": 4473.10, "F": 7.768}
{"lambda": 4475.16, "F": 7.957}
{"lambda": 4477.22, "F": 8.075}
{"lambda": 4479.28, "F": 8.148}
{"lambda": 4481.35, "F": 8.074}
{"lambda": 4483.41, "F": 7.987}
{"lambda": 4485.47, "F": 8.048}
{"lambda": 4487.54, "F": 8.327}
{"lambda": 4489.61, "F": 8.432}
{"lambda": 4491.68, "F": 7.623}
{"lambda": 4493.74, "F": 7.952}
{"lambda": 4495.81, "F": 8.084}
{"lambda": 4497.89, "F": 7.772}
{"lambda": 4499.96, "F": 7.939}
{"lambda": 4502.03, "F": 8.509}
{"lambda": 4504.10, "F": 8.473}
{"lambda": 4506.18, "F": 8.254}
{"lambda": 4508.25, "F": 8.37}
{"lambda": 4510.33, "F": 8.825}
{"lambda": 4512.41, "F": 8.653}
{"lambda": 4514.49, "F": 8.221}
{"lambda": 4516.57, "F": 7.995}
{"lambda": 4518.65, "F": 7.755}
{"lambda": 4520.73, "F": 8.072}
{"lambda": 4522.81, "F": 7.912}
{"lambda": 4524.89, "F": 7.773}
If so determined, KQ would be 4413.76 angstrom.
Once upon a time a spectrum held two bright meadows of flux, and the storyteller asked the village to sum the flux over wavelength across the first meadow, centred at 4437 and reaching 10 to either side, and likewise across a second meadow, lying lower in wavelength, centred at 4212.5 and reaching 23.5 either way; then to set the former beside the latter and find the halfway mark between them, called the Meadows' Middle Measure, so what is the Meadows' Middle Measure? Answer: 204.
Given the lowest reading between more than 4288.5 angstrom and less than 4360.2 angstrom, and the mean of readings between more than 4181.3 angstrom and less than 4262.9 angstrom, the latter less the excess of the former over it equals 7.1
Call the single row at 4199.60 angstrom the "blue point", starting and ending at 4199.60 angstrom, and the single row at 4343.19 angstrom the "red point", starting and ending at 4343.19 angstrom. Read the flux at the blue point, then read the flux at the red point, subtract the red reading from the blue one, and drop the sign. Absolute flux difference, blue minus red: 1.0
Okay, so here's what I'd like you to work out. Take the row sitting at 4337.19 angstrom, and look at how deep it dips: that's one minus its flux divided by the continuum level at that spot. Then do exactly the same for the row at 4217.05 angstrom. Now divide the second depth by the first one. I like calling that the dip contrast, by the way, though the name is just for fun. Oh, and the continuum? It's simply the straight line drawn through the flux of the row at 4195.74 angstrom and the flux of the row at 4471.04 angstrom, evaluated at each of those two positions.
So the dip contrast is -19.4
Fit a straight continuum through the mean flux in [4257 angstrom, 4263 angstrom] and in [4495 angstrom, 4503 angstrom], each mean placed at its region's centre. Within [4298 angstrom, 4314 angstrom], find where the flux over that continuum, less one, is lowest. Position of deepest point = 4305.35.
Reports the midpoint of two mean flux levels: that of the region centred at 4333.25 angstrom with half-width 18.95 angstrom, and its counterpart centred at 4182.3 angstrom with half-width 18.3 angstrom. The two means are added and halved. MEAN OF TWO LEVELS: 5.8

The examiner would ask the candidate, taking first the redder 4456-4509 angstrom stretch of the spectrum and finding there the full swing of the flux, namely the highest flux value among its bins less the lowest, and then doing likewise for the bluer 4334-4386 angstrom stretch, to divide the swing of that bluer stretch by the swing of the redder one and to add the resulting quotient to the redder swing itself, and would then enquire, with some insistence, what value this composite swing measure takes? 2.7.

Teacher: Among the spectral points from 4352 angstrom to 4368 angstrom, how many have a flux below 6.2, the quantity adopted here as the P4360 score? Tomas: 0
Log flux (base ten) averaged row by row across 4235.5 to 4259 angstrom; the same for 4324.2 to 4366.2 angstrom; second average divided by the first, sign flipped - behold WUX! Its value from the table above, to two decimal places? -1.06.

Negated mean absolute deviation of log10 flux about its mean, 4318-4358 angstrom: -0.0158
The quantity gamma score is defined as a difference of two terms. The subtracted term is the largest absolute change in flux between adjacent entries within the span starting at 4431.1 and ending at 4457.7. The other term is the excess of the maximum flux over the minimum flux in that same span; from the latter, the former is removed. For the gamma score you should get 0.1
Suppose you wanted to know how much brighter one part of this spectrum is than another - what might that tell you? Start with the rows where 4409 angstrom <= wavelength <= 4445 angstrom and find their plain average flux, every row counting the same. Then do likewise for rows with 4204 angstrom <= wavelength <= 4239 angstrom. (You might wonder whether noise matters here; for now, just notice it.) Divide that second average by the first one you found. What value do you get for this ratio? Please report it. 0.77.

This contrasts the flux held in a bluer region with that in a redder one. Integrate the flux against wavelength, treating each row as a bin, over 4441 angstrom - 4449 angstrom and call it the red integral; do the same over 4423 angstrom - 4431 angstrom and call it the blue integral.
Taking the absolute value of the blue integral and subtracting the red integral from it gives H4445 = -4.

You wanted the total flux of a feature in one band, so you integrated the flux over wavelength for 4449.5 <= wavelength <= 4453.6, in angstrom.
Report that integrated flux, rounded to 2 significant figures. 29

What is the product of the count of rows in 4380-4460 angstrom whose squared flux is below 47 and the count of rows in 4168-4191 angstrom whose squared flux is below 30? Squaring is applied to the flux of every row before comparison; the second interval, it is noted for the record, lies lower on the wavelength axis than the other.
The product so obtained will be 143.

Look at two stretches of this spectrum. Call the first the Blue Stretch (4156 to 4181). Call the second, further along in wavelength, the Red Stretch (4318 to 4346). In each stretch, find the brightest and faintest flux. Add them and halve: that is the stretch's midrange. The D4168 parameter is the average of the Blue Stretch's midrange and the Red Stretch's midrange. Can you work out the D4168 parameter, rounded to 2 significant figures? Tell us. 5.8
